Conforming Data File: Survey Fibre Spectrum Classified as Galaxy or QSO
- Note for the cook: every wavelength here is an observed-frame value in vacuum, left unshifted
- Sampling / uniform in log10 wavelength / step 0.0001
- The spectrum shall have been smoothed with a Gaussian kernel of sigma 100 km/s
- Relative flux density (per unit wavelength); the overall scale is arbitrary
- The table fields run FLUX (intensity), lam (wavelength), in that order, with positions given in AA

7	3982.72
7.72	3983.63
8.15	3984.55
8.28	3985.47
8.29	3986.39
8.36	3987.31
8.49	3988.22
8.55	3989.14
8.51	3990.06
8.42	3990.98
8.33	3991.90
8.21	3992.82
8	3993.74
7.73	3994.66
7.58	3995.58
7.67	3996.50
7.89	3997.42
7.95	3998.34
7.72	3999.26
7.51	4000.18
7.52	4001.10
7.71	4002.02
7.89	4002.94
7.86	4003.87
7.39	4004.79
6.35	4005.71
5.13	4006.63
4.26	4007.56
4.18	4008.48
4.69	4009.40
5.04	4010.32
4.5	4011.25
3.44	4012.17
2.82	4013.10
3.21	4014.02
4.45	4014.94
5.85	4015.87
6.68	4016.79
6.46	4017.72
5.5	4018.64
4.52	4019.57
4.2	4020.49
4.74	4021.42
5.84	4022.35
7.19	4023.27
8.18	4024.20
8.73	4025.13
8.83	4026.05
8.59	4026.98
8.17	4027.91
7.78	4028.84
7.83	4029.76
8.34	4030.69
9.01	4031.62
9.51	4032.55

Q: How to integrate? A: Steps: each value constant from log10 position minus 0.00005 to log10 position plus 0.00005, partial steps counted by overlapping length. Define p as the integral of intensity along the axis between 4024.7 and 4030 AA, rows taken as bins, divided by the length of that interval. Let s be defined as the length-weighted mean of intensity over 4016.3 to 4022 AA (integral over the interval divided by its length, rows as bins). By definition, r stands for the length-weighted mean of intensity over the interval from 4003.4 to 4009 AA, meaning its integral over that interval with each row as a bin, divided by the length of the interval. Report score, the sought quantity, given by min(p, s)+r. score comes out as 11.2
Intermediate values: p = 8.35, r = 5.8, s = 5.4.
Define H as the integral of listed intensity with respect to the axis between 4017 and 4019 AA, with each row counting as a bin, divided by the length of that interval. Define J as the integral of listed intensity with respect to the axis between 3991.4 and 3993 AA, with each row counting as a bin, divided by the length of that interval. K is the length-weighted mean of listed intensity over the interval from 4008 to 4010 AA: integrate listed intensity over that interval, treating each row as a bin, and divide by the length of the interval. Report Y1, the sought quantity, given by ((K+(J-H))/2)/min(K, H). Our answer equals 0.74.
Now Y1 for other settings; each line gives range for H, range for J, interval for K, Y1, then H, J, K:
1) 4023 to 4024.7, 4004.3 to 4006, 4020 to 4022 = 0.41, 7.7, 6.96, 5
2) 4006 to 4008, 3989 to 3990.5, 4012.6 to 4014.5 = 1.11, 4.8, 8.52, 3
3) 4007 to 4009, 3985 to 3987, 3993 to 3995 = 1.39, 4.3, 8.26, 8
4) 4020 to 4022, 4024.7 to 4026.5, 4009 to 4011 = 1.00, 4.5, 8.81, 5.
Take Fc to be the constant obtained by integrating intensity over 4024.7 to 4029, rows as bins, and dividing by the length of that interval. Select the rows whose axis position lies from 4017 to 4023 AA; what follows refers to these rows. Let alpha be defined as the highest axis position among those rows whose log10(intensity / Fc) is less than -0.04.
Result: 4022.35 AA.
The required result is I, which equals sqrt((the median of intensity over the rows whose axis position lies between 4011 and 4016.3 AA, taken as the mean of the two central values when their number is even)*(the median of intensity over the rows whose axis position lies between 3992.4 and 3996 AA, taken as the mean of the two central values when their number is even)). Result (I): 5.6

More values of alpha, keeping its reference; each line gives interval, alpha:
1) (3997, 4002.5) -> 4002.02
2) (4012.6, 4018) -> 4017.72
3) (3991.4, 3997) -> 3996.50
